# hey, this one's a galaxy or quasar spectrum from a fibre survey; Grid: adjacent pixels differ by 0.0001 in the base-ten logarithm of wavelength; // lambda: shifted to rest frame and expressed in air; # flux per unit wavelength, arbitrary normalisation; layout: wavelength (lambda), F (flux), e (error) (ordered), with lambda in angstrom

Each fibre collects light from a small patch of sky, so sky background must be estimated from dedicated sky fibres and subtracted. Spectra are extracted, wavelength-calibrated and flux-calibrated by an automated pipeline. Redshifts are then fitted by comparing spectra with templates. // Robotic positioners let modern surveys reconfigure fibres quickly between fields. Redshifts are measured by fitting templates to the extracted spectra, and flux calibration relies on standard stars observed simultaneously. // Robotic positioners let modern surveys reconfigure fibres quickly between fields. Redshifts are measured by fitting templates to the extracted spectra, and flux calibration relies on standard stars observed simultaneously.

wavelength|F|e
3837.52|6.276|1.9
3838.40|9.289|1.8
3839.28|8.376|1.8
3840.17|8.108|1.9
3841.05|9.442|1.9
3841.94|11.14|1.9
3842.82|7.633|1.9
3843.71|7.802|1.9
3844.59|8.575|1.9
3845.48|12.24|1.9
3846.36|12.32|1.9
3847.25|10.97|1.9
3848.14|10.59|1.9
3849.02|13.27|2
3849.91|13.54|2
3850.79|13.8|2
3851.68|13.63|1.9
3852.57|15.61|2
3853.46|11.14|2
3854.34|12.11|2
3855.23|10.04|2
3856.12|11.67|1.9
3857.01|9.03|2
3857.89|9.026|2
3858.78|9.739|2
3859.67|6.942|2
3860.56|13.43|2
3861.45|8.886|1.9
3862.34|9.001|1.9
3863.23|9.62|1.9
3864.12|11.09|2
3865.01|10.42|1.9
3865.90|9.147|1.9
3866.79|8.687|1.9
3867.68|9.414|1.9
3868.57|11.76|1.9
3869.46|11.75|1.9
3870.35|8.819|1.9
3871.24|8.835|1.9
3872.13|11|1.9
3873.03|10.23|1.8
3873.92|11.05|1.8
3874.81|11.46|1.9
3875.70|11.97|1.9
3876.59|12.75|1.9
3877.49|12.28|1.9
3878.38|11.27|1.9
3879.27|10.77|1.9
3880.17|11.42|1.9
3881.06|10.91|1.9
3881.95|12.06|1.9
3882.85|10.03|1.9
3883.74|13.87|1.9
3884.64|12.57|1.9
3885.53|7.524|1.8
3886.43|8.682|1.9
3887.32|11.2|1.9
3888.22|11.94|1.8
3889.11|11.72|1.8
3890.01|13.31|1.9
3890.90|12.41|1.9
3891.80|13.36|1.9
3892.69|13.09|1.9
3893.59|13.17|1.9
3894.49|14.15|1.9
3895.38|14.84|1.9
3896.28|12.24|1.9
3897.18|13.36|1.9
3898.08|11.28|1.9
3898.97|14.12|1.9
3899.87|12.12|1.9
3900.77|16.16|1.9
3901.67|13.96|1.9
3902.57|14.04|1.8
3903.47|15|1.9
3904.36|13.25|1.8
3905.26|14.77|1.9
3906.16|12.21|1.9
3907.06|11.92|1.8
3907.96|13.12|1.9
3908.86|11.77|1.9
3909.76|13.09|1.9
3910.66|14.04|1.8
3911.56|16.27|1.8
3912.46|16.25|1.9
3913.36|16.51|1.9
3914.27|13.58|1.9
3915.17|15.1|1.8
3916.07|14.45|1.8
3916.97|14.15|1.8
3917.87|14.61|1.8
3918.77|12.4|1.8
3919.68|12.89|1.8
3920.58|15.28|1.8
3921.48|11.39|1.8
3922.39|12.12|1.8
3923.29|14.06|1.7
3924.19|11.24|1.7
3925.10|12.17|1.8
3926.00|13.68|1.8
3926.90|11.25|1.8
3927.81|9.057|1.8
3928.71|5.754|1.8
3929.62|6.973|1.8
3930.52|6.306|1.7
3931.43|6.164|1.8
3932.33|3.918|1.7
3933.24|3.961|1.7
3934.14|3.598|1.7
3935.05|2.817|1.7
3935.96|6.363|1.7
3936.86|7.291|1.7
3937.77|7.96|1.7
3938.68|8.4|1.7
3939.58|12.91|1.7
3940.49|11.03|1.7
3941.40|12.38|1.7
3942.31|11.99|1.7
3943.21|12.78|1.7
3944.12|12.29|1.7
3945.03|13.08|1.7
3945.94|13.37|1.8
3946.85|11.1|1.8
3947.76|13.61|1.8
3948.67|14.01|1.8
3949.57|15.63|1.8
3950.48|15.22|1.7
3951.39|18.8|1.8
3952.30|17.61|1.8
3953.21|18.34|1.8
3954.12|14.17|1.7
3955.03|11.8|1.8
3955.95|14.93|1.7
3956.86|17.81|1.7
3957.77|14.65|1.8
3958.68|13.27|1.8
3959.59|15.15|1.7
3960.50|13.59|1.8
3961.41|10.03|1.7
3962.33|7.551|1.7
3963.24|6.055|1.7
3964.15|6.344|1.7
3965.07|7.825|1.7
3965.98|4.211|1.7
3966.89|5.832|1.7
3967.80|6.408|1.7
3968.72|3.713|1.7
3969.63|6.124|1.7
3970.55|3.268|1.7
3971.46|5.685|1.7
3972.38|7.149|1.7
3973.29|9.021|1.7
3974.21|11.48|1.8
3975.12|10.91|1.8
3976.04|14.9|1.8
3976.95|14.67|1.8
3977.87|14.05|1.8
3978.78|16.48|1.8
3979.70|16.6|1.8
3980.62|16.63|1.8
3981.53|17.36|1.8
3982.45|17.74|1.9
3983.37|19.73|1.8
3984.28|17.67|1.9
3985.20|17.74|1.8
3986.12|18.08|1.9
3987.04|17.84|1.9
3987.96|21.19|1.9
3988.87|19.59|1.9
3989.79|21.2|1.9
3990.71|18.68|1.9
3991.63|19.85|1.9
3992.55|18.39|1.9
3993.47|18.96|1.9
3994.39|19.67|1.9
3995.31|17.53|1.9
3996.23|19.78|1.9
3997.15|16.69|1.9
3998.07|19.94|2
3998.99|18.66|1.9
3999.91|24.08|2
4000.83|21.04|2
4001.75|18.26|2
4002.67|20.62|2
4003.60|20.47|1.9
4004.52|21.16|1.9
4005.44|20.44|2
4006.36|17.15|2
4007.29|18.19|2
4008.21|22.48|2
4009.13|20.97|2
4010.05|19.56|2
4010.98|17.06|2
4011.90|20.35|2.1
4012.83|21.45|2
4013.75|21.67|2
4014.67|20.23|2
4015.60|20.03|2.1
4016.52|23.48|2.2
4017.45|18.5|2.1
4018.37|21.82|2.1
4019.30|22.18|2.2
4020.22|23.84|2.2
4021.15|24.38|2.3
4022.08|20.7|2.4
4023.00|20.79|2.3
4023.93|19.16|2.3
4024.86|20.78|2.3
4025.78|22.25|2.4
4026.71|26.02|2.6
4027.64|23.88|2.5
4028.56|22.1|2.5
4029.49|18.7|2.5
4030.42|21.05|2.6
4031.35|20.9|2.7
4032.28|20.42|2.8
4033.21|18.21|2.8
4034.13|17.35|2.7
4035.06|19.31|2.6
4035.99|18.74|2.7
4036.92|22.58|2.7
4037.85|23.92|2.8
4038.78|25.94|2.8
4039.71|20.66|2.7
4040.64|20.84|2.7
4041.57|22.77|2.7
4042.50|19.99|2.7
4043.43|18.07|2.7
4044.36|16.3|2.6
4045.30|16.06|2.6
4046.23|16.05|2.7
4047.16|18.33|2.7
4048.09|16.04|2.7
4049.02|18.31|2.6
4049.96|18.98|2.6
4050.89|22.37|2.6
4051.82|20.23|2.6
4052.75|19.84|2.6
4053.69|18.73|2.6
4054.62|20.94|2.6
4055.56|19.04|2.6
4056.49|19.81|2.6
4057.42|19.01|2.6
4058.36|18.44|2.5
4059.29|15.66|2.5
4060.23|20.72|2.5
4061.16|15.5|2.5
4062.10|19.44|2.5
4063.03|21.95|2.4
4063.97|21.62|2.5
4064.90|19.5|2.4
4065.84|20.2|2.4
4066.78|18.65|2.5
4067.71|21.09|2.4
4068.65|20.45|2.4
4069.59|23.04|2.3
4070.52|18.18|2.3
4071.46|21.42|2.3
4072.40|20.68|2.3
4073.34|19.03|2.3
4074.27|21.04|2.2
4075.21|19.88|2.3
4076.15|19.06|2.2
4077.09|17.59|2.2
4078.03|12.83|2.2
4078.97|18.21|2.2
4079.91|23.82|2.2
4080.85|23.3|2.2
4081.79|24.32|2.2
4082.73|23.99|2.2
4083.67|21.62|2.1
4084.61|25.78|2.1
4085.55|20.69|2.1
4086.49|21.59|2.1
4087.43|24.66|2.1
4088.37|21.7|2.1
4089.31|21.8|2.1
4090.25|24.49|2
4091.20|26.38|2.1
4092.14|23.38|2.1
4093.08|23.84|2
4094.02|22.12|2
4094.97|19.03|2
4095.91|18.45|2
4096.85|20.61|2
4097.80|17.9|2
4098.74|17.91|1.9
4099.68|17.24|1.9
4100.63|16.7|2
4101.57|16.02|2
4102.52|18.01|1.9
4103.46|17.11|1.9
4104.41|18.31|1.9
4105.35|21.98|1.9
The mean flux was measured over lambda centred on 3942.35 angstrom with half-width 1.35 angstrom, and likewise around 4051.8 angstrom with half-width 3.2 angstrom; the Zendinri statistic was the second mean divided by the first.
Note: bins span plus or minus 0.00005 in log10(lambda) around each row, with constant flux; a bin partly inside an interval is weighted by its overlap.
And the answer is 1.61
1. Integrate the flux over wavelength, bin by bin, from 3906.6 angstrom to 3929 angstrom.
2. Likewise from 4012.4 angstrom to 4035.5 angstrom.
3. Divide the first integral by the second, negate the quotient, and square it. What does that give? 0.4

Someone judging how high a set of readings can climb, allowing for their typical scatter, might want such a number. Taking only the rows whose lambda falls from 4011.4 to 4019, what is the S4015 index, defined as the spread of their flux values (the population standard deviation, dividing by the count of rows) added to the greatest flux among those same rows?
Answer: 25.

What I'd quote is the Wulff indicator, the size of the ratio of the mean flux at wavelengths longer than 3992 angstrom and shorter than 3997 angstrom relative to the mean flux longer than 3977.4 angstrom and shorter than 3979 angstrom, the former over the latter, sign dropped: 1.24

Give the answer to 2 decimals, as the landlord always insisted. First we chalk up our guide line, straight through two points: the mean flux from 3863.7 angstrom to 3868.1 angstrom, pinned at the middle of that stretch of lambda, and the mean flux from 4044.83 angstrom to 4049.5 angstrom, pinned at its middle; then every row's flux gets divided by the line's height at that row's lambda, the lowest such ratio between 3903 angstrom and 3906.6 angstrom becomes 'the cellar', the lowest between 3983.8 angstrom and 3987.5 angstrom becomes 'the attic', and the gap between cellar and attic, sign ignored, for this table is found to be 0.15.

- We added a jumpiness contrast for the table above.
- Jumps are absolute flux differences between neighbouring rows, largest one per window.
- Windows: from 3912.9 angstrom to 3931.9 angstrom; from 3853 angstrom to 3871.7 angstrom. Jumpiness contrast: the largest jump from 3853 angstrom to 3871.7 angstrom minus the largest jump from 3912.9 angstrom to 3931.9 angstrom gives 2.6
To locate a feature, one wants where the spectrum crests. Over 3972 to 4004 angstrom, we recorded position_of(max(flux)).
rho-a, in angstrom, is 3999.91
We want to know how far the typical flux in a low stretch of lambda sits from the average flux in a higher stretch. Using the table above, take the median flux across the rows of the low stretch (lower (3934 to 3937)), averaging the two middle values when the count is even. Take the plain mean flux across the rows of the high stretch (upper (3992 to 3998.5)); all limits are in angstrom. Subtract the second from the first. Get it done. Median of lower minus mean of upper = -14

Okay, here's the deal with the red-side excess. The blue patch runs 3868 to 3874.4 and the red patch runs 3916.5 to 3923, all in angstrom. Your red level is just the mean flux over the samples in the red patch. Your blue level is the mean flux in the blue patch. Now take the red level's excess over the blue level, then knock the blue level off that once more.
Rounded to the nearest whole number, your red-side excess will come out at -8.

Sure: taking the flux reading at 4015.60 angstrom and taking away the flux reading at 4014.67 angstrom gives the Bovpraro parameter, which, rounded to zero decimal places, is 0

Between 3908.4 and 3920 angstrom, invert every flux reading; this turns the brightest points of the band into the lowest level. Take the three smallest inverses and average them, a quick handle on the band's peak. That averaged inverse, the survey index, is 0.0612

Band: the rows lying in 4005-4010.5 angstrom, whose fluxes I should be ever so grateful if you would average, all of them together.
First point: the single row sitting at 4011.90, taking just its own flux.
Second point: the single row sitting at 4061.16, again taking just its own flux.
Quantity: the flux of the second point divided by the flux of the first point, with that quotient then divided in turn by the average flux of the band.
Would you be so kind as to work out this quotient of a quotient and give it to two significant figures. 0.038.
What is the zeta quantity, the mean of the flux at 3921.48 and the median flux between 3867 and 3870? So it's 12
